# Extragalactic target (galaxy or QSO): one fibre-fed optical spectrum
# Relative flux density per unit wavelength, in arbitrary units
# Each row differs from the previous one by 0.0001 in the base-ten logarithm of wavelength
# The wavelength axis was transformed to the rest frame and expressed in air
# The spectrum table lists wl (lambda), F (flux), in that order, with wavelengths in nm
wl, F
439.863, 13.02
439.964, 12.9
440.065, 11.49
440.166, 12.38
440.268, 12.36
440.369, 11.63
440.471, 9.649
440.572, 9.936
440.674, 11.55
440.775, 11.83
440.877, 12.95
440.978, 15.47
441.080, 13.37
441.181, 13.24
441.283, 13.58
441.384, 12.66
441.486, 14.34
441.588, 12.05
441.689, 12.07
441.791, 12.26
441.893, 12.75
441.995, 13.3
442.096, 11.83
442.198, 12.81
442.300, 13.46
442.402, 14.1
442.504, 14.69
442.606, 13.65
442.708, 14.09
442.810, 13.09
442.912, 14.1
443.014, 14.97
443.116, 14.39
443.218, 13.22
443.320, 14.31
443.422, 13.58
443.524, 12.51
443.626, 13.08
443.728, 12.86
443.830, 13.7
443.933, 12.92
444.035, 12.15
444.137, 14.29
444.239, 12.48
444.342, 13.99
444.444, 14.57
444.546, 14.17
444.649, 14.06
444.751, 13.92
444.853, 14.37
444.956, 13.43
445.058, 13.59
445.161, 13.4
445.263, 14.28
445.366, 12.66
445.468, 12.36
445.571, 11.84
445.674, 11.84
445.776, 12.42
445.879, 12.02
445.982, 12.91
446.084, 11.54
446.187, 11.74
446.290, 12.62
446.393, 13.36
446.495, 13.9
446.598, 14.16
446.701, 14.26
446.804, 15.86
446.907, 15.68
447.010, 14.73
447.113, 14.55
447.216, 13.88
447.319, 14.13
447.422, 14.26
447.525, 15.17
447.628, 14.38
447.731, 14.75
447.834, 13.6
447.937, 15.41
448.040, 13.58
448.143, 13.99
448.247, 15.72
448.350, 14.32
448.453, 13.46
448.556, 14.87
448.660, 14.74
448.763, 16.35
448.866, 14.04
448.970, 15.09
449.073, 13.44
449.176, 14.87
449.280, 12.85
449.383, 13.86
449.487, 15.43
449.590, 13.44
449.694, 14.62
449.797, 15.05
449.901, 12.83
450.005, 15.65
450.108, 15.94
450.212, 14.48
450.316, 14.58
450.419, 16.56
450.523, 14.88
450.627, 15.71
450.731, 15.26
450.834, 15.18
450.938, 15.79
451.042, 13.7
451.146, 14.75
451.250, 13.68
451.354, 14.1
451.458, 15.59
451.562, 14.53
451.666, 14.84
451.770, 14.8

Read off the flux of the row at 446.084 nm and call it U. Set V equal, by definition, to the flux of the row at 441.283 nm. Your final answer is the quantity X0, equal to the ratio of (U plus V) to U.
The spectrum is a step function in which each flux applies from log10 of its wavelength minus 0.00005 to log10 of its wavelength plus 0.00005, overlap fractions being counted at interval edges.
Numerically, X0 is 2.18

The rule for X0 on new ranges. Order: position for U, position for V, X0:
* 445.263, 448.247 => 2.10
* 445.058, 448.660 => 2.08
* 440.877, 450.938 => 2.22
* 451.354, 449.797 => 2.07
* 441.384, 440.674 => 1.91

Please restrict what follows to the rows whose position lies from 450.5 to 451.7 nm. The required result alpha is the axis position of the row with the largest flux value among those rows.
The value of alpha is 450.938 nm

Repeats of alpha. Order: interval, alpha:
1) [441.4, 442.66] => 442.504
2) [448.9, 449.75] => 449.487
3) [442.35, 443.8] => 443.014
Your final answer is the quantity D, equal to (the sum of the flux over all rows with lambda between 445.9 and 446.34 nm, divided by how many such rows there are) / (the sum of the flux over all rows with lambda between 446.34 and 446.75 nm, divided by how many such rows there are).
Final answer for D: 0.88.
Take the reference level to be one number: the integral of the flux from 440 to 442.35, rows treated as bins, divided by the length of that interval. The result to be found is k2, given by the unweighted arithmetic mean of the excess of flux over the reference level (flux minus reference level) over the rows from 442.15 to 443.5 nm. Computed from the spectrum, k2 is 1.4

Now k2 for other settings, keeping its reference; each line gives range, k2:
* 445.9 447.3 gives 1.3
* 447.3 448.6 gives 2.0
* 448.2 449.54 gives 2.1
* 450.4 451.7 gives 2.5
